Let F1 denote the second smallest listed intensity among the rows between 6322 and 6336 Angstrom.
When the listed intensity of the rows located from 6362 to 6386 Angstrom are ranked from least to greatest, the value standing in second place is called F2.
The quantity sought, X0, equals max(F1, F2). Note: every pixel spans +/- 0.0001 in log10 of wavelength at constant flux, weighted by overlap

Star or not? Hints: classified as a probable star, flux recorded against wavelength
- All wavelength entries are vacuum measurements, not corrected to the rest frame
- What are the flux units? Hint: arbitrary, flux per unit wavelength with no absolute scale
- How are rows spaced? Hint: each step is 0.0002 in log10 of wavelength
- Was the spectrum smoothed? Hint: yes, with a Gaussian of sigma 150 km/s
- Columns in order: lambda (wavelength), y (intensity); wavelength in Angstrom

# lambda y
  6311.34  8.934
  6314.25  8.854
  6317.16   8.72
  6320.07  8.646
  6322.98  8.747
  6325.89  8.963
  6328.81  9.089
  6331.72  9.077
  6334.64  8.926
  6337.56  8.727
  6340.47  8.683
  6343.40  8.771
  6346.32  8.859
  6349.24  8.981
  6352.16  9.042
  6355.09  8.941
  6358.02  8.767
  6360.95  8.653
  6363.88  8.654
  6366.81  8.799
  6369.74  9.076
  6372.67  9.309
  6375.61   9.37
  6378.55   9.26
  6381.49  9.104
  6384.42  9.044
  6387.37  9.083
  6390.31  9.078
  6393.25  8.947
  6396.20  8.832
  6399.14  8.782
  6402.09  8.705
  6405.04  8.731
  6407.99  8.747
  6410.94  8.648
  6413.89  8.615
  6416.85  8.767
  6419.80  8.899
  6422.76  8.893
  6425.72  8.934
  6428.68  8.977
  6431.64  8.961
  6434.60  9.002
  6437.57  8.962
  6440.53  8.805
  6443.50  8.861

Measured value 8.93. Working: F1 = 8.926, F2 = 8.799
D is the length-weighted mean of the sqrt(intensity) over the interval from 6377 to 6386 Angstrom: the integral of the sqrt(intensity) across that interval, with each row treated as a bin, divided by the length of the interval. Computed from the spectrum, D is 3.02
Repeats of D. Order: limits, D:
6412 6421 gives 2.96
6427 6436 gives 3.00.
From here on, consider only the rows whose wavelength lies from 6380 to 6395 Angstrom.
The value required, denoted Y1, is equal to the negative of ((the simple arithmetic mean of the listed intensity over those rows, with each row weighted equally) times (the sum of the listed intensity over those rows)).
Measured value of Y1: -410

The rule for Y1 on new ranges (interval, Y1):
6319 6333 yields -396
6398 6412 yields -380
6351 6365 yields -388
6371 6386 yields -425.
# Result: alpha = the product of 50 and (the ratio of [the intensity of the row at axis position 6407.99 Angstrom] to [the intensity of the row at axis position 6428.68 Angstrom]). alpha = 48.7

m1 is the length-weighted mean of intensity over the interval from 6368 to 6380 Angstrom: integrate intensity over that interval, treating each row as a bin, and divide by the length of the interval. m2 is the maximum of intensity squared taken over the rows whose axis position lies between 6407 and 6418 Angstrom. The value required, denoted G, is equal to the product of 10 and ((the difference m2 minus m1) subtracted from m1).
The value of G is -584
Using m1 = 9.24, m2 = 76.9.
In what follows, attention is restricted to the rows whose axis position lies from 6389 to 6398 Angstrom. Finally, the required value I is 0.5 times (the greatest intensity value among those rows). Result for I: 4.54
